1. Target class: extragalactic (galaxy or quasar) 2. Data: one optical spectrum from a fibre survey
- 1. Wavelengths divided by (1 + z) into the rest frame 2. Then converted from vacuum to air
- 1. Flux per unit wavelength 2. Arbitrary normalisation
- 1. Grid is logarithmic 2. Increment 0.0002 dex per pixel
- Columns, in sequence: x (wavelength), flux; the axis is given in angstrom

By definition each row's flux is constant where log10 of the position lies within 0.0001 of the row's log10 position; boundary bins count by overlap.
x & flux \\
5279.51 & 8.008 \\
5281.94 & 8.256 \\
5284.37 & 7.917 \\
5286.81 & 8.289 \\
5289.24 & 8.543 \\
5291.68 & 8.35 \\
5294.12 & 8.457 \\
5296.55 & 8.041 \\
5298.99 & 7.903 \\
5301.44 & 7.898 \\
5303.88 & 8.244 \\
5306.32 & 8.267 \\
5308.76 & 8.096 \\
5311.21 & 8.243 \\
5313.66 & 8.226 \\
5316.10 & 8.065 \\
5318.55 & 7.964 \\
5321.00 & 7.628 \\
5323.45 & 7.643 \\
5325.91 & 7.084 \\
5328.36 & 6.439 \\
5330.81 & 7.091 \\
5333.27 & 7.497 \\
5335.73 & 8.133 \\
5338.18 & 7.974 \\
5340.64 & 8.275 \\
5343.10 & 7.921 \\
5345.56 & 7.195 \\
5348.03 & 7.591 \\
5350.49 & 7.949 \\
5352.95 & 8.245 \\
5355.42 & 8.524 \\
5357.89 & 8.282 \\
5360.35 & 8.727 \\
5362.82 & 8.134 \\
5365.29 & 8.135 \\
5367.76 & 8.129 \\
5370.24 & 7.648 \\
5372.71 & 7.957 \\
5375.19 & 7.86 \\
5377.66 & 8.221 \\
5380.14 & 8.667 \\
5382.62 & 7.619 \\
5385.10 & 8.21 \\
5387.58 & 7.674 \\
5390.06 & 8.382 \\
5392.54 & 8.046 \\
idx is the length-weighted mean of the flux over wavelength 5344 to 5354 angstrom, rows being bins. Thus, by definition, 7.74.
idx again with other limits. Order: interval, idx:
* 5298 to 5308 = 8.08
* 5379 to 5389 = 8.04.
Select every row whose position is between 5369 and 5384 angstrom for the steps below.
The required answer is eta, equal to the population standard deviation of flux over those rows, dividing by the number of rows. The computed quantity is 0.36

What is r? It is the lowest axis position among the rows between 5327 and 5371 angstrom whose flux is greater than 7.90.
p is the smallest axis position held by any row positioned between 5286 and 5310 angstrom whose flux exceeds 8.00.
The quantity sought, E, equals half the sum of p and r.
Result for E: 5311.3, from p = 5286.81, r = 5335.73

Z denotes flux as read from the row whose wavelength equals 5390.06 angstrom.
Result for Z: 8.382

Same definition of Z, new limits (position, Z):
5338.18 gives 7.974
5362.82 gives 8.134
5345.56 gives 7.195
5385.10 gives 8.21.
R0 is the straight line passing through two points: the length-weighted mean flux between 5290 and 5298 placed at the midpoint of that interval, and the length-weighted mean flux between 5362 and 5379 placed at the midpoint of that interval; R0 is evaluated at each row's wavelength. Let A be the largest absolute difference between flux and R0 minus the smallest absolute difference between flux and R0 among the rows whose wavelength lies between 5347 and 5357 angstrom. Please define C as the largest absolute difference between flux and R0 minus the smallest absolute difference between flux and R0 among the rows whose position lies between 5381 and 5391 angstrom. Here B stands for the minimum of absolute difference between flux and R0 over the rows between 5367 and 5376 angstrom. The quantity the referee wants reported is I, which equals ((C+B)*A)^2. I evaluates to 0.01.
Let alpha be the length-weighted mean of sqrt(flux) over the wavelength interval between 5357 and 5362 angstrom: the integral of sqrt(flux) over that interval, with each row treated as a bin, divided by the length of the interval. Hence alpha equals 2.92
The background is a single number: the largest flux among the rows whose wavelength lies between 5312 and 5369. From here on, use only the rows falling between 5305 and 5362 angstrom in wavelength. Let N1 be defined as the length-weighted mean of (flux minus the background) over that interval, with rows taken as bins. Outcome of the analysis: -0.9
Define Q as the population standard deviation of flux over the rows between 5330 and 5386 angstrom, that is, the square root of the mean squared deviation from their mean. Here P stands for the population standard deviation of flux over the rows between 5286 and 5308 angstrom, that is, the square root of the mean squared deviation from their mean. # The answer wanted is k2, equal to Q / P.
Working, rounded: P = 0.22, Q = 0.41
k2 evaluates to 1.9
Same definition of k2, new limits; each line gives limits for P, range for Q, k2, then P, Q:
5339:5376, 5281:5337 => 1.3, 0.37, 0.49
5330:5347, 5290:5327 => 0.8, 0.43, 0.34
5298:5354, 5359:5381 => 0.7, 0.47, 0.33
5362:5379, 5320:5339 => 2.7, 0.19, 0.51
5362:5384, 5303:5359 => 1.6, 0.30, 0.50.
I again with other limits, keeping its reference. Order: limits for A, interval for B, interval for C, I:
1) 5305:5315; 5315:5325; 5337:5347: 0.01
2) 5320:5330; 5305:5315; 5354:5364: 0.49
